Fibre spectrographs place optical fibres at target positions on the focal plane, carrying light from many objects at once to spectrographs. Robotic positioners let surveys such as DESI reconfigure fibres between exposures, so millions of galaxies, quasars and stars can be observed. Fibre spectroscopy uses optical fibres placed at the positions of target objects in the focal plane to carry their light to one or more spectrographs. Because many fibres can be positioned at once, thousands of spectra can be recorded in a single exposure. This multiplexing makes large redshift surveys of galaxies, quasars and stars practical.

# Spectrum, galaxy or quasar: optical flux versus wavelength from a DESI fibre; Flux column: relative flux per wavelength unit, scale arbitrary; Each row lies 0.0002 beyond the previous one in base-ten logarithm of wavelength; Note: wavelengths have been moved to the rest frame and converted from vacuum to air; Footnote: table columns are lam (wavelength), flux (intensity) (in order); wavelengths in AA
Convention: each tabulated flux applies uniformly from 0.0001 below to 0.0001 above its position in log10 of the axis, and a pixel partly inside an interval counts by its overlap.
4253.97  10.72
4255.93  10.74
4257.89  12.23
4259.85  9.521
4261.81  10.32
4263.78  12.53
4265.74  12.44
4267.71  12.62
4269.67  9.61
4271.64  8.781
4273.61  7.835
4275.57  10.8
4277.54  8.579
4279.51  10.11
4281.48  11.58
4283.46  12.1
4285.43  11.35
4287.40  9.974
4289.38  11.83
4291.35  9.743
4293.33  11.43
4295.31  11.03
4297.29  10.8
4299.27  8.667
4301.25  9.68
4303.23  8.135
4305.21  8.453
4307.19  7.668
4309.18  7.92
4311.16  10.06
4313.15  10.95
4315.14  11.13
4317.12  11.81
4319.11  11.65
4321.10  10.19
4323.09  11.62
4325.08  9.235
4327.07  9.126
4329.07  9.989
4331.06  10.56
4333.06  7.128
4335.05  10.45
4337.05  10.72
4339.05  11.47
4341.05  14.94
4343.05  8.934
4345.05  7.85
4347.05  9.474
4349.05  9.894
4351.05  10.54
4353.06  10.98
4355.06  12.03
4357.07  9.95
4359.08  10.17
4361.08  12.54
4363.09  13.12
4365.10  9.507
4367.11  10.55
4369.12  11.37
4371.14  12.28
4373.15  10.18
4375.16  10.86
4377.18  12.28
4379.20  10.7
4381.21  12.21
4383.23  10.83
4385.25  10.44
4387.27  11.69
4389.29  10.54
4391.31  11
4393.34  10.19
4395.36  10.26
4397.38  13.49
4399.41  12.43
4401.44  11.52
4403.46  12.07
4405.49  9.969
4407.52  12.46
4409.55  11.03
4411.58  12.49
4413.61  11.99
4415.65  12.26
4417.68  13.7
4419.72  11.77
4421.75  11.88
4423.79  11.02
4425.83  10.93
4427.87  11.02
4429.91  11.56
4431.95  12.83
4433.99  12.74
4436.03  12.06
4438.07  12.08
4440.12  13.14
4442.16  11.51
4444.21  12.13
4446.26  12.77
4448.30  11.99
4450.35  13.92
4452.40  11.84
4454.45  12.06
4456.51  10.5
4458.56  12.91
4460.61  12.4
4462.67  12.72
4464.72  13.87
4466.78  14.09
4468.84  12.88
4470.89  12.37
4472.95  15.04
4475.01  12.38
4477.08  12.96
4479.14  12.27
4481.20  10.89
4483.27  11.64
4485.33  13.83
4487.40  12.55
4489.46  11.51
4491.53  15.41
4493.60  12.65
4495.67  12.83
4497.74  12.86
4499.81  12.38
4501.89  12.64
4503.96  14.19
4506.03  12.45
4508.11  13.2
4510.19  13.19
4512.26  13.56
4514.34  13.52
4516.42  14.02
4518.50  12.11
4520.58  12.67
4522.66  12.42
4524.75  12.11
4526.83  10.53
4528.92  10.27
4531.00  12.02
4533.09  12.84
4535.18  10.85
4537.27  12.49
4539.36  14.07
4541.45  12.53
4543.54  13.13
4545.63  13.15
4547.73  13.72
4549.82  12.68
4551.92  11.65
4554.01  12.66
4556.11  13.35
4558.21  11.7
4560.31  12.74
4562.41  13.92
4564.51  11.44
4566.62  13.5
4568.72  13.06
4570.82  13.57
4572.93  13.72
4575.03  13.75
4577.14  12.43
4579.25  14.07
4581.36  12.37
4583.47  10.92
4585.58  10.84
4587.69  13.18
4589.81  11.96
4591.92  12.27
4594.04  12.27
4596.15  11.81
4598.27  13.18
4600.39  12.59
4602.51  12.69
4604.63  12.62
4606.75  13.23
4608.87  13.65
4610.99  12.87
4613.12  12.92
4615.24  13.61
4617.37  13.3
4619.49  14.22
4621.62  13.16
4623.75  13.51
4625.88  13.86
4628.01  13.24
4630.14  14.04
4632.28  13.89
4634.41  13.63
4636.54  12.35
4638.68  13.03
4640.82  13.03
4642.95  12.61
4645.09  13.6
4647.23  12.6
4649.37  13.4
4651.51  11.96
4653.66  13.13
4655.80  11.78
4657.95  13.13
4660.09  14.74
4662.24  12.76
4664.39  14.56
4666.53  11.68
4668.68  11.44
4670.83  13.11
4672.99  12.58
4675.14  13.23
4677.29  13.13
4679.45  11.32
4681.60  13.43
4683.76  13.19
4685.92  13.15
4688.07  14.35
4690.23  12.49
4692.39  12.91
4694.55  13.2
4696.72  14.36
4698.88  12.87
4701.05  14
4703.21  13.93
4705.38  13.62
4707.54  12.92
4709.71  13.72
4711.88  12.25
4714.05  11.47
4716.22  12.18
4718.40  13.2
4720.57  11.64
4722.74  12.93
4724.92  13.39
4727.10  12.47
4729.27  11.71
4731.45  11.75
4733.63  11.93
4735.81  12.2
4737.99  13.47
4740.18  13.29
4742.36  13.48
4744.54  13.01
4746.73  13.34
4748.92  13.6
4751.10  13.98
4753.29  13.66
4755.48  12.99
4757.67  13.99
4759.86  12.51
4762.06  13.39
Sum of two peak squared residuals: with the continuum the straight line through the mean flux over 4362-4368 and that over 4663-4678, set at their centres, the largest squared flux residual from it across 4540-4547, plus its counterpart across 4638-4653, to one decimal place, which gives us 2.0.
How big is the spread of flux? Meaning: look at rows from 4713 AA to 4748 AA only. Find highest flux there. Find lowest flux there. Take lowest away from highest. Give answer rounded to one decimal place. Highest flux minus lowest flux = 2.0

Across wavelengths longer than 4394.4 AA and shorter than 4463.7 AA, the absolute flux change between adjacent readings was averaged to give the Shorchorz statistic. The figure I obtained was 1.1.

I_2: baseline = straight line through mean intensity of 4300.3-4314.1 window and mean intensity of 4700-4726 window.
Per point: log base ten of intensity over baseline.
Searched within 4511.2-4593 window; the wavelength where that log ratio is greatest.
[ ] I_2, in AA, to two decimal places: 4516.42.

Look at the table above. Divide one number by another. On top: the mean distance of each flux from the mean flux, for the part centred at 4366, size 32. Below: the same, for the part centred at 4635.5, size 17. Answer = 2.0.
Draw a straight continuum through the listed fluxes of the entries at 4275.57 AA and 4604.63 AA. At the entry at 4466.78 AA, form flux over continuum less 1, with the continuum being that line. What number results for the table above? 0.19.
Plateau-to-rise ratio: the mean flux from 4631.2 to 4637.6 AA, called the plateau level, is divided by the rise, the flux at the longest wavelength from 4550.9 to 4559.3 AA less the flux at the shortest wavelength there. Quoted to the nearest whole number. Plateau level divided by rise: 266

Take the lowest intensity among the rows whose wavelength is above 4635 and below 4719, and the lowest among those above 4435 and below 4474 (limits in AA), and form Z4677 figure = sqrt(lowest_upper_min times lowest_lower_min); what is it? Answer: 10.9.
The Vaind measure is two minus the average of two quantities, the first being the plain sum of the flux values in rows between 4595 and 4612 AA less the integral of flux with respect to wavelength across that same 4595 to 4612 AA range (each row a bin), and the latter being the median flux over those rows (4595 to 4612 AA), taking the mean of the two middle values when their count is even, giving 53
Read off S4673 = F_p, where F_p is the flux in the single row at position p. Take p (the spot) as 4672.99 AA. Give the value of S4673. 12.58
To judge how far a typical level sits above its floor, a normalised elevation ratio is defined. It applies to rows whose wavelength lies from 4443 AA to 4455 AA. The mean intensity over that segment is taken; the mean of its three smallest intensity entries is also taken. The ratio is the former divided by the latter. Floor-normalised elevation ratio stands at 1.04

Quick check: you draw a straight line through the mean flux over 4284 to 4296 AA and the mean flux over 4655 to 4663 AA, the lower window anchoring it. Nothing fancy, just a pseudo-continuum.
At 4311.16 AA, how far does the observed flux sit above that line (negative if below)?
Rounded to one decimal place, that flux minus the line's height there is -1.0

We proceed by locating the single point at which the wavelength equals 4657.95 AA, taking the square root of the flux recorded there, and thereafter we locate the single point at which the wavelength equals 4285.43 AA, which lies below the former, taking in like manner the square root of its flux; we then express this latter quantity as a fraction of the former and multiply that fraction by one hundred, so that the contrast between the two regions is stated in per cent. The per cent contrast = 93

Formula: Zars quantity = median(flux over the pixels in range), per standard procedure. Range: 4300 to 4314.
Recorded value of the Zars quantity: 8.5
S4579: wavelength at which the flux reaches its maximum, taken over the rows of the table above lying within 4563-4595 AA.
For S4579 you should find 4579.25 AA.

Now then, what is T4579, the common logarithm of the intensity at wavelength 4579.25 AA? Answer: 1.15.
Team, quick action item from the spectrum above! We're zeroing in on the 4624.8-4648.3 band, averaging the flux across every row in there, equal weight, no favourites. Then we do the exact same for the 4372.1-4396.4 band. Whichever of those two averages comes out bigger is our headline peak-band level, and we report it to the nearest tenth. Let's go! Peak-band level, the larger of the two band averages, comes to 13.3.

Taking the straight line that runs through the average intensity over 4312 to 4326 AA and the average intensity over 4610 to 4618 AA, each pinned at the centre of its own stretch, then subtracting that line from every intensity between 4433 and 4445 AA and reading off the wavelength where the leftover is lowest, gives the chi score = 4442.16 AA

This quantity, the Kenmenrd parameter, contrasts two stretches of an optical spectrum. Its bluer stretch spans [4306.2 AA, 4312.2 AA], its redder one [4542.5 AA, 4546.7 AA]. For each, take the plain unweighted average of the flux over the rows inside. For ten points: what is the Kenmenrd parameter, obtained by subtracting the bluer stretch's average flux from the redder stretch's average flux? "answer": 4.6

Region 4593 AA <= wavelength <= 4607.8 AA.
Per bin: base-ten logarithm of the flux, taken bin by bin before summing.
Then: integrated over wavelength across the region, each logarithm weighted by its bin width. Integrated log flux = 16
